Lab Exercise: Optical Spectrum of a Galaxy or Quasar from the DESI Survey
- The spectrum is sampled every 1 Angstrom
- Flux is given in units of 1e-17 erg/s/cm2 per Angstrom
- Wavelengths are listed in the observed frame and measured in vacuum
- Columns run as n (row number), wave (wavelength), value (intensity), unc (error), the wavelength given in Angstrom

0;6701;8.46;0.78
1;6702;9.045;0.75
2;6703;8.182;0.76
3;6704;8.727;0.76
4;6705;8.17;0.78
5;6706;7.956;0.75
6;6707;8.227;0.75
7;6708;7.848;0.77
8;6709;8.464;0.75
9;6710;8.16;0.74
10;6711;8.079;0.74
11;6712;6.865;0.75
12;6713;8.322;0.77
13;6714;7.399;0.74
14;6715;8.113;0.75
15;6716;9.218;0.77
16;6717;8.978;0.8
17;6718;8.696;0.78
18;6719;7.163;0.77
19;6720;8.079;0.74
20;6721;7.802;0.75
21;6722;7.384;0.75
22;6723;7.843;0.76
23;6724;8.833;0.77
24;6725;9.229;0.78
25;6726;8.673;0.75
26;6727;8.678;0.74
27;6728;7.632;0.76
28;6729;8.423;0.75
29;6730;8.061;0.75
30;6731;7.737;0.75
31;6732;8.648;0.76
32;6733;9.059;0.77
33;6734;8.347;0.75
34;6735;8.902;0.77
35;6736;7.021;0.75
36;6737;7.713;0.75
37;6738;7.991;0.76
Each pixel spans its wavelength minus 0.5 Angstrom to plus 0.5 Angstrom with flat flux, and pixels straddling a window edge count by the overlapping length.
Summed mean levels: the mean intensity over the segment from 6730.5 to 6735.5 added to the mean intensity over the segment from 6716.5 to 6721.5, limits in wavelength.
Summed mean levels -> 16.7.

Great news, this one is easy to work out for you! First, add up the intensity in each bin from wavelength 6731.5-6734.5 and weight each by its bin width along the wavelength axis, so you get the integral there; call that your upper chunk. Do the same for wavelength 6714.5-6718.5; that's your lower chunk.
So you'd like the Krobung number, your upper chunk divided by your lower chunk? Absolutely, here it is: 0.74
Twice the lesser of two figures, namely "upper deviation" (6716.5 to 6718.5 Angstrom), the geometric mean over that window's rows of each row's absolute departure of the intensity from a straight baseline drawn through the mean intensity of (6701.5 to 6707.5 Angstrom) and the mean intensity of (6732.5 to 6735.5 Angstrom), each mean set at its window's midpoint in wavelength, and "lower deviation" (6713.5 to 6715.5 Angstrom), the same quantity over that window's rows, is 0.5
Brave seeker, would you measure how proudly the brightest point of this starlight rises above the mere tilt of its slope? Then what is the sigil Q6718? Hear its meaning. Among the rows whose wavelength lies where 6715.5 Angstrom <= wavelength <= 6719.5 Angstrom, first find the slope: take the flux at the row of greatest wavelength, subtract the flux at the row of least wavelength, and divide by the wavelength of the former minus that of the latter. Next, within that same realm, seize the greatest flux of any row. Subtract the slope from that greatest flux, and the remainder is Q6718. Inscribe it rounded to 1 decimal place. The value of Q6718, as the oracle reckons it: 9.9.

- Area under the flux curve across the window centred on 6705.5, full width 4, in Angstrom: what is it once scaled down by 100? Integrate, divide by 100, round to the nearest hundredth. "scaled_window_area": 0.33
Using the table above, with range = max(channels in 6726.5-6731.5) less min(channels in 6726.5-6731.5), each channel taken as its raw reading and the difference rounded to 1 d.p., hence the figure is 1.0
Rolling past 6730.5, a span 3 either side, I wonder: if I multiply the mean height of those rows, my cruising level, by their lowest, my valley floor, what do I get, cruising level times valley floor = 63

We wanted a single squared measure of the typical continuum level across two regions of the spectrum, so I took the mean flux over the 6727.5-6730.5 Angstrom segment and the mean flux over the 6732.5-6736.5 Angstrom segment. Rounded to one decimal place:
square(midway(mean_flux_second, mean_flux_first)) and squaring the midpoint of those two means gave 67.0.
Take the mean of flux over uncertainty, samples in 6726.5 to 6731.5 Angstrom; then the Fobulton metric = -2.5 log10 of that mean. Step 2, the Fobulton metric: -2.58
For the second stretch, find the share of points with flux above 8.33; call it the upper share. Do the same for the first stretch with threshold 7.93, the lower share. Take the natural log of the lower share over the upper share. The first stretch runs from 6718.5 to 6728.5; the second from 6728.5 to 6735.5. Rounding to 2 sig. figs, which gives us -0.36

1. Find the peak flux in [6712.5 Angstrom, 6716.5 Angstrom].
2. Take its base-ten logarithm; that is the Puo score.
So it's 0.965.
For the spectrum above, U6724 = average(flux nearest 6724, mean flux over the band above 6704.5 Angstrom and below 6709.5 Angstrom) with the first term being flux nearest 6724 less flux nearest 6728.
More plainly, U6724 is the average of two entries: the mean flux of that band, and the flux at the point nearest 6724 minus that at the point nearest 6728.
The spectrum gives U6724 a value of 4.7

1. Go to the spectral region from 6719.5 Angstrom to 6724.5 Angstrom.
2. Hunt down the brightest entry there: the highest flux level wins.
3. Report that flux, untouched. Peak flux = 8.833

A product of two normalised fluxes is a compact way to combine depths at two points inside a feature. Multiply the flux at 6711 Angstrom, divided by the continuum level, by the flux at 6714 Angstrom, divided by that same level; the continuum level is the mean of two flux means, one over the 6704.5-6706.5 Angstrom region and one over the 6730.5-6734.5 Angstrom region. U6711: 0.88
